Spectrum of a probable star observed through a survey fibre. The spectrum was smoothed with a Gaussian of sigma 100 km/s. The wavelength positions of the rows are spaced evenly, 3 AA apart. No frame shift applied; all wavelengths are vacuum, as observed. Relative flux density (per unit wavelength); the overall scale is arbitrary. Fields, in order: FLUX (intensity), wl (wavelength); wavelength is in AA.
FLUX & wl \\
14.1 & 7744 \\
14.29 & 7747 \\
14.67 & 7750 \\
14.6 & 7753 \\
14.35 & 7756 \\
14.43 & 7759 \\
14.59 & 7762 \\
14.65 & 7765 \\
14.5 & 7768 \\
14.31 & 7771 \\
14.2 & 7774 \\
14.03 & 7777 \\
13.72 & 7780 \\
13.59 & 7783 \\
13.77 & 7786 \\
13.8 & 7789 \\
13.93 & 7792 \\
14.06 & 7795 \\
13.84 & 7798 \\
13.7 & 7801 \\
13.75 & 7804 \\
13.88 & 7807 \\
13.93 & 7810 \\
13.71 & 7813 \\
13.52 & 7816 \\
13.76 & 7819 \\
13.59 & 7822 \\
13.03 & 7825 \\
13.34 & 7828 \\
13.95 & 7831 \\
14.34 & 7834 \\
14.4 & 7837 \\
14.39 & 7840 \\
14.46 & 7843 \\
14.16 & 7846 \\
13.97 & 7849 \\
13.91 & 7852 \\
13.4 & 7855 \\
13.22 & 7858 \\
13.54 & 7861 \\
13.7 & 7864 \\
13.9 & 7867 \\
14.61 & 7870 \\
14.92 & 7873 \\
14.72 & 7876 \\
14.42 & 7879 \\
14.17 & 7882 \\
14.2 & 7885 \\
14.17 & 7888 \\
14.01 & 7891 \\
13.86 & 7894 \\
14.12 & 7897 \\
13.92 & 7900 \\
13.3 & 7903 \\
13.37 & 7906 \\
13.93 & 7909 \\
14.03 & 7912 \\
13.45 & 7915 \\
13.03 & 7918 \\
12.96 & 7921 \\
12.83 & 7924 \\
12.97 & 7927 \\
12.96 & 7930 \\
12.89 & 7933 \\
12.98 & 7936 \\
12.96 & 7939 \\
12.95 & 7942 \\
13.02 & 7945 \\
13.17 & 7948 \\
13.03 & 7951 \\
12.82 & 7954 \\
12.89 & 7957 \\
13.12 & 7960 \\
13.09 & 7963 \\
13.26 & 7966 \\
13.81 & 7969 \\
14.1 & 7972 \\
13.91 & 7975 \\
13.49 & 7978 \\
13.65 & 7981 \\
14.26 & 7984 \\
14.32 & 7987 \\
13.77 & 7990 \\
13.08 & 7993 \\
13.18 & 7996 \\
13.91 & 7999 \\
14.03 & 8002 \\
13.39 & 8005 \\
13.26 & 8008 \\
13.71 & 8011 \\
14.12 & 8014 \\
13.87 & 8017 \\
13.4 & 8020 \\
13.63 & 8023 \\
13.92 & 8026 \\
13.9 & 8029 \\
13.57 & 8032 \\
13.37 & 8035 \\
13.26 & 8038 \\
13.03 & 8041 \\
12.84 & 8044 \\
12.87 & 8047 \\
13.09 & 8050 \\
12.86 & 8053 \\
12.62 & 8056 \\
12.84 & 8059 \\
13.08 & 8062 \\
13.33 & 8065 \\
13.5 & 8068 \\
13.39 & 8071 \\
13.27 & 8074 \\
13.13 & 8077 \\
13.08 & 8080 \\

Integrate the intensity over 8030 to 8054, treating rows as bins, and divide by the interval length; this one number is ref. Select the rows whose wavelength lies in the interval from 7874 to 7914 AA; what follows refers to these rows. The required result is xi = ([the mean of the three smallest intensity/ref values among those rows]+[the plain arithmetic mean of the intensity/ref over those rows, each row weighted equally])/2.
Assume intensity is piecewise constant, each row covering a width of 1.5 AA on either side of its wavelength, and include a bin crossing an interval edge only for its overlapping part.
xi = 1.05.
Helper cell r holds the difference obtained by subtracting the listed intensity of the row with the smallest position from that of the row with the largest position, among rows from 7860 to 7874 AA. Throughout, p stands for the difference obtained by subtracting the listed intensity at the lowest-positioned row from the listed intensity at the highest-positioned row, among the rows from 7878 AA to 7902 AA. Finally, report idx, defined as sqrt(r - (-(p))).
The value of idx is 0.9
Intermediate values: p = -0.5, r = 1.4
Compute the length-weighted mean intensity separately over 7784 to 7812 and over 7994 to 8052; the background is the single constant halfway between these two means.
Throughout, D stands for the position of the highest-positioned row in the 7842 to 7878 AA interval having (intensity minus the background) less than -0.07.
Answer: 7861 AA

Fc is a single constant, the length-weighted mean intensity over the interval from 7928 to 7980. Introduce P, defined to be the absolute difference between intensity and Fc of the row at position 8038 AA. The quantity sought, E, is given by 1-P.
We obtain 0.9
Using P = 0.1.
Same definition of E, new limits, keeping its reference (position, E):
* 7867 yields 0.3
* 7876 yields -0.5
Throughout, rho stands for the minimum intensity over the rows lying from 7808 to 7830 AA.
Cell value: 13.03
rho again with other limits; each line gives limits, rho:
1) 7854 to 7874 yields 13.22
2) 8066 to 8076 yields 13.27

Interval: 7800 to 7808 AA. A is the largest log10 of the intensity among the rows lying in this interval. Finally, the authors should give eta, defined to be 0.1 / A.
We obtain 0.0875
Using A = 1.14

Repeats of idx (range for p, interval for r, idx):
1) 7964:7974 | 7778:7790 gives 1.0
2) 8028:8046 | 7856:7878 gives 0.7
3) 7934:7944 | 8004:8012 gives 0.5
